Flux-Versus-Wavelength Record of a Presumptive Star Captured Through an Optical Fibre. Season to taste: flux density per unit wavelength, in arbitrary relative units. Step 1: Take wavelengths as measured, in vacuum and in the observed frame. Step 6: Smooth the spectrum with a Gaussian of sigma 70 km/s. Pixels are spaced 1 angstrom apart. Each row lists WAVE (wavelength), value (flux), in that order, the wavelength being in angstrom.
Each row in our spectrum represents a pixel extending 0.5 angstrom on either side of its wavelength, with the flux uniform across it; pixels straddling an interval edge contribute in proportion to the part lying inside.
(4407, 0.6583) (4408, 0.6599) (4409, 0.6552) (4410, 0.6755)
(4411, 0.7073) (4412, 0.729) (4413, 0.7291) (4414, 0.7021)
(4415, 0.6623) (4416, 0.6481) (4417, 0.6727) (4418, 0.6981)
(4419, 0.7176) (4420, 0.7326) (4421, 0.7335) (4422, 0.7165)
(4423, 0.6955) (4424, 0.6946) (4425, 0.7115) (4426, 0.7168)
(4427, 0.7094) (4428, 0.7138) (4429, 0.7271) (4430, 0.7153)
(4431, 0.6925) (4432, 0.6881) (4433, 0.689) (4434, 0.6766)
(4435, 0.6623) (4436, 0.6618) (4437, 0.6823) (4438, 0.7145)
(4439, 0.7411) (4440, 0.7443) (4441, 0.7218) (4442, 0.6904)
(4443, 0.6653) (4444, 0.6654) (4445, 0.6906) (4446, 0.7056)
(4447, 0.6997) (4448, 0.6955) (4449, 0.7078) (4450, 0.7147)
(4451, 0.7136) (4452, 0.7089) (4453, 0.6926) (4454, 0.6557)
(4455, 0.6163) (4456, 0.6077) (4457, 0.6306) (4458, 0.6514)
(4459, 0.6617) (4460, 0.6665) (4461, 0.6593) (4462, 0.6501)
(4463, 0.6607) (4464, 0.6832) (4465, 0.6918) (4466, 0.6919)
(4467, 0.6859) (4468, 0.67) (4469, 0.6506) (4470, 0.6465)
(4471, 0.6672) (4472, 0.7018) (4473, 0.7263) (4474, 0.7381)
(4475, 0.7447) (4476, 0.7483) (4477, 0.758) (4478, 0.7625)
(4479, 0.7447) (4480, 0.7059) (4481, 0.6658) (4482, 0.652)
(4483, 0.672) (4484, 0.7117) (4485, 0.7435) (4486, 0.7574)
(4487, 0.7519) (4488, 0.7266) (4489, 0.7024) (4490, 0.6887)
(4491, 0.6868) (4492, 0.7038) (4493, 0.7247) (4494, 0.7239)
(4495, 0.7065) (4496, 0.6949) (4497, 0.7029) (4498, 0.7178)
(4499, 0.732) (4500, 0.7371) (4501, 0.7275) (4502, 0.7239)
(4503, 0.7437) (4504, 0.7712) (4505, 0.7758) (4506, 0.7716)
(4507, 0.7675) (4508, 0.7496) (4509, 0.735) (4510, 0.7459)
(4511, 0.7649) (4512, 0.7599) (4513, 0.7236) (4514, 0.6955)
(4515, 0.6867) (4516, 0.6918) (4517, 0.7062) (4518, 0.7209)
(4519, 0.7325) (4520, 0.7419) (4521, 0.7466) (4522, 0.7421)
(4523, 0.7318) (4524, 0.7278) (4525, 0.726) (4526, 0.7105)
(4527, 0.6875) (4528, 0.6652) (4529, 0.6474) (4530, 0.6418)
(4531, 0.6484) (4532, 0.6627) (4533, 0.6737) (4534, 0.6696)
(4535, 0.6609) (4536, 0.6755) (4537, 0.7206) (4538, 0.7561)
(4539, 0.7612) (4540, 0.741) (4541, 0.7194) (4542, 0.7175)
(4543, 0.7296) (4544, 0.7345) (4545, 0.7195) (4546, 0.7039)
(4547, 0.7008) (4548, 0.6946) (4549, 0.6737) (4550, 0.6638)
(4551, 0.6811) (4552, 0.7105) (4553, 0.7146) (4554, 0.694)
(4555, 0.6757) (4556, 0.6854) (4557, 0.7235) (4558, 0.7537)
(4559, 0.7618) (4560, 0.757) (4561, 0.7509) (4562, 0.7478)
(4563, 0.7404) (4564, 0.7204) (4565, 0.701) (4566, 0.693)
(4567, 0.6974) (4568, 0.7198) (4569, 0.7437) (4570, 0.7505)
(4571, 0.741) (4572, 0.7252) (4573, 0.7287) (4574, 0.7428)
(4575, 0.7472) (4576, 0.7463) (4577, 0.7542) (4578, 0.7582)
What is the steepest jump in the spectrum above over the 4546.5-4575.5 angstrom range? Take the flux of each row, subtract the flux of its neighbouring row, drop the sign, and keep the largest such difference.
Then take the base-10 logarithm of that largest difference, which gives -1.42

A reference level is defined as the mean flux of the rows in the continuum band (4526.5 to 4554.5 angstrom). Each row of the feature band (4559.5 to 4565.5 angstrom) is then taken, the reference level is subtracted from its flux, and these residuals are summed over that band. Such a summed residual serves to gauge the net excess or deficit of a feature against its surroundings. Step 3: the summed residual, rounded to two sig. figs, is 0.25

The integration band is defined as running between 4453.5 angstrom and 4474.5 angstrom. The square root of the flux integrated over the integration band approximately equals 3.74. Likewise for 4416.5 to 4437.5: 3.84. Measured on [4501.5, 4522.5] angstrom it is 3.94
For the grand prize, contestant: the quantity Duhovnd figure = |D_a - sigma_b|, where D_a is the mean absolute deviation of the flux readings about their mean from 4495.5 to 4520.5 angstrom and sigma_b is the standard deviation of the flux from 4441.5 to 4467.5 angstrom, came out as 0.007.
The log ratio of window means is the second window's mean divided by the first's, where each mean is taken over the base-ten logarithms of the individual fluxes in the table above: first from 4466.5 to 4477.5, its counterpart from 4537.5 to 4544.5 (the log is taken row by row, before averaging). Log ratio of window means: 0.86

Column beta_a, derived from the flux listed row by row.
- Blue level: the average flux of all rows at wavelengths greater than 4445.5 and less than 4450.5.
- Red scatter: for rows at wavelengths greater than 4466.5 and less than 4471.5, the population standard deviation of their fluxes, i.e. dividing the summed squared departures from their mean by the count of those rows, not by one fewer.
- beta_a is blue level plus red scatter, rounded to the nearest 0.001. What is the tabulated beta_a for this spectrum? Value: 0.719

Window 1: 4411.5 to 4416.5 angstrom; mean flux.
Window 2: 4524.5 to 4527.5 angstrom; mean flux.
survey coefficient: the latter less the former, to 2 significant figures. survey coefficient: 0.014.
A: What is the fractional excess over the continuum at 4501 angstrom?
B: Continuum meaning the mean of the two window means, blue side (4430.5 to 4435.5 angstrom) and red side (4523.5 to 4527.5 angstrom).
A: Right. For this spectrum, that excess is 0.043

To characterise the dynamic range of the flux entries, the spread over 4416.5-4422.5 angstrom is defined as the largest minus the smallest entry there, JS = 0.061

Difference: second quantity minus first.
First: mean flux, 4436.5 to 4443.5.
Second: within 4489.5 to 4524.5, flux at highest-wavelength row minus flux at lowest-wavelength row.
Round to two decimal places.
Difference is -0.67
